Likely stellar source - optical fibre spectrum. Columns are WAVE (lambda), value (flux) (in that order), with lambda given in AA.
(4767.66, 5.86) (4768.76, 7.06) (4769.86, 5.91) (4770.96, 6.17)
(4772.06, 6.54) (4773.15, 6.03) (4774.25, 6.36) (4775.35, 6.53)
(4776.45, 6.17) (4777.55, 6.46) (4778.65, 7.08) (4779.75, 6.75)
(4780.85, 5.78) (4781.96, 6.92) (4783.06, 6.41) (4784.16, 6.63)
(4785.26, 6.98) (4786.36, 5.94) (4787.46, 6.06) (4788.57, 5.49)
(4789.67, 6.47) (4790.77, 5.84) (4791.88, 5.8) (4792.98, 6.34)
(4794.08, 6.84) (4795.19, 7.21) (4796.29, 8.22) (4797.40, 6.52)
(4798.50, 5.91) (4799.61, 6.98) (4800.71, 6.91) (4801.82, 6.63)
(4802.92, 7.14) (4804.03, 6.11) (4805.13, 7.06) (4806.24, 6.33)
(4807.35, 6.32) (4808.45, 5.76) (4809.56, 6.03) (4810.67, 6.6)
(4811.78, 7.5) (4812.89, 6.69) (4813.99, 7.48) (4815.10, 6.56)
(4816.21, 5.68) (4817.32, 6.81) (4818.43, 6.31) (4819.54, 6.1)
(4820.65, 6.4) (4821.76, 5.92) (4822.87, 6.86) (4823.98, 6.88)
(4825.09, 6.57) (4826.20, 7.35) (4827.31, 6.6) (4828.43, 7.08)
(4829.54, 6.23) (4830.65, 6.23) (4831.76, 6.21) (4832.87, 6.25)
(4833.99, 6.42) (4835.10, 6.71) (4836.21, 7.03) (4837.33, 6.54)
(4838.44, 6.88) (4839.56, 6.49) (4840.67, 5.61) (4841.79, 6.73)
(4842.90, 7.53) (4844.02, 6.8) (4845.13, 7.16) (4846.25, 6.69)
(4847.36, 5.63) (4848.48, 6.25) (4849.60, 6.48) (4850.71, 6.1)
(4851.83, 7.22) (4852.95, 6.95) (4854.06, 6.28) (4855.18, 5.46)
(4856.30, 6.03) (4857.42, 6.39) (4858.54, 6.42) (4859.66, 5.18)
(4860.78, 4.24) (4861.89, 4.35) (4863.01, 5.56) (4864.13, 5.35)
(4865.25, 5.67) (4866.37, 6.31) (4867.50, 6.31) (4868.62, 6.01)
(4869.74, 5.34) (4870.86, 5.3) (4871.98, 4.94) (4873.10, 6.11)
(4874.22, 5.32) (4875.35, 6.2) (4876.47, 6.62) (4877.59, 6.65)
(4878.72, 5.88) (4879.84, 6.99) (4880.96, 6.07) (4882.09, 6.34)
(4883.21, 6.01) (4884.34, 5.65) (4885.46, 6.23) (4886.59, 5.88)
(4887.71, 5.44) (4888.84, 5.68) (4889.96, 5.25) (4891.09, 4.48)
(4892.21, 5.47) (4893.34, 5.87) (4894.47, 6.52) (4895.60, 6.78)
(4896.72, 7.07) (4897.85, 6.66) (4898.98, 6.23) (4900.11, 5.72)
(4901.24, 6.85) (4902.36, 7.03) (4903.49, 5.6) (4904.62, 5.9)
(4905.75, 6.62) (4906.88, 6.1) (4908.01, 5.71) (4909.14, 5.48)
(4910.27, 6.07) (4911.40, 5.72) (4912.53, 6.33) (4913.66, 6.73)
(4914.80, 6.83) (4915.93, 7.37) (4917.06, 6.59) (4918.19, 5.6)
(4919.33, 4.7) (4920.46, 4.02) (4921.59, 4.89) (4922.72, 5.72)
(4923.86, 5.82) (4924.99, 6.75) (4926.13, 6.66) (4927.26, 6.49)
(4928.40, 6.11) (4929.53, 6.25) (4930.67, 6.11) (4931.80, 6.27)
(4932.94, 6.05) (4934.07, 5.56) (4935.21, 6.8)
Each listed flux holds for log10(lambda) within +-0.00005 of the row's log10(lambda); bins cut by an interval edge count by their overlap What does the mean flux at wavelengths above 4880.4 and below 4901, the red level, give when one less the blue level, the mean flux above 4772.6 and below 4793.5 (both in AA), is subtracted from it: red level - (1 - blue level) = 11.3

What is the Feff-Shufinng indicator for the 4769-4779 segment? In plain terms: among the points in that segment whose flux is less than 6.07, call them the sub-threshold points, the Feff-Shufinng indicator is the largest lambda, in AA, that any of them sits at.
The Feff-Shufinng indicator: 4773.15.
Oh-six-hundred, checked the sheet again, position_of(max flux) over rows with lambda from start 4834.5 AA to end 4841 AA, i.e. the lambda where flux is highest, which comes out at 4836.21 AA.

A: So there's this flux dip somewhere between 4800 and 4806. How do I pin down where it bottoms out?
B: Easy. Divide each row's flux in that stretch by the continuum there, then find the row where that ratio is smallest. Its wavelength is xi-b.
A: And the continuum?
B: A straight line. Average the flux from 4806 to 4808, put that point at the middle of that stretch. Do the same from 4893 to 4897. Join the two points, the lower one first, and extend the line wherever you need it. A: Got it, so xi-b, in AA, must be 4804.03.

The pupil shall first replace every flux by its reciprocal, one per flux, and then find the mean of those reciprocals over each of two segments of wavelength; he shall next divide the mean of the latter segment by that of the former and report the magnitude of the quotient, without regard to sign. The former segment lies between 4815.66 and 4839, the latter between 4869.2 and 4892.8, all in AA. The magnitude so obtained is 1.13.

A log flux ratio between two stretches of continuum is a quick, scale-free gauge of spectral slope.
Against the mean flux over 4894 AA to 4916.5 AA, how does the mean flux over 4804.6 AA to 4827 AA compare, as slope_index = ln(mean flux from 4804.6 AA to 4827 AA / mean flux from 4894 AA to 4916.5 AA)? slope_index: 0.03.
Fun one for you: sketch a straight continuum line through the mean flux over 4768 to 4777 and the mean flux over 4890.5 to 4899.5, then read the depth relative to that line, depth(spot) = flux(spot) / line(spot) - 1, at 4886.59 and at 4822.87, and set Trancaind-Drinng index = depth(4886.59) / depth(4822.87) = 0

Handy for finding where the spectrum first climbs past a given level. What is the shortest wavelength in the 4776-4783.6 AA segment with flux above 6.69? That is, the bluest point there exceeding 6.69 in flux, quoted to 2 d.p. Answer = 4778.65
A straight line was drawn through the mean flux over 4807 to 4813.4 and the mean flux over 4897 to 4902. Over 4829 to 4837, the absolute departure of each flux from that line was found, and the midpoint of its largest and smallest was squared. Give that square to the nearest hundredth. 0.09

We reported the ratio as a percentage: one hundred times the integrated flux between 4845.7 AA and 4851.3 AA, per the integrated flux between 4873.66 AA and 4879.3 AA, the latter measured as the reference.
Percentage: 101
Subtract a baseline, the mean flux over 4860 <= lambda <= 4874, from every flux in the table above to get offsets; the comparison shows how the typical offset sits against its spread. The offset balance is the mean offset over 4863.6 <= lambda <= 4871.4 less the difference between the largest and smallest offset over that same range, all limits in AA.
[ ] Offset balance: -0.71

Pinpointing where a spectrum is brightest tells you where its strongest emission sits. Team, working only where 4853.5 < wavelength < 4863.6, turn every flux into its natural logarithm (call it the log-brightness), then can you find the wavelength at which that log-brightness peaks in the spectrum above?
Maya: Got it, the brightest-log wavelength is 4858.54 AA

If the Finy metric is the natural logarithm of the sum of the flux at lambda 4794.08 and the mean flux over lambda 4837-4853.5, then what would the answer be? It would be 2.60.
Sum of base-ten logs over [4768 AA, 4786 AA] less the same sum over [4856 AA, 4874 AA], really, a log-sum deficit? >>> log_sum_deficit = 1.1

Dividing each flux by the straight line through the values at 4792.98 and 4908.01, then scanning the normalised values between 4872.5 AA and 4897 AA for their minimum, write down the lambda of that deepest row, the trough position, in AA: 4891.09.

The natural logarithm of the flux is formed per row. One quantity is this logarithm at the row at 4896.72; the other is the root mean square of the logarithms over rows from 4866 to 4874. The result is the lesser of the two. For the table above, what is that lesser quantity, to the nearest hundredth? 1.75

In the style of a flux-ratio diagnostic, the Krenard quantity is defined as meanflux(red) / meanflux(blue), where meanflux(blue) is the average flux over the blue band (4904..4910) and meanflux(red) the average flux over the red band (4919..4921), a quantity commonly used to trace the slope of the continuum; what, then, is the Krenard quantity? 0.73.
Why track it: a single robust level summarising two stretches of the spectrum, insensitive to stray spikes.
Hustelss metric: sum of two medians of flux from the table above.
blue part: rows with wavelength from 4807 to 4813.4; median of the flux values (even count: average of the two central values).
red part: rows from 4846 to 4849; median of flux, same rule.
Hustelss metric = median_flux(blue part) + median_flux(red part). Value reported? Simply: 12.7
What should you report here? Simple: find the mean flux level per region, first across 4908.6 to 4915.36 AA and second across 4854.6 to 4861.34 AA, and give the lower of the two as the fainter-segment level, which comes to 5.6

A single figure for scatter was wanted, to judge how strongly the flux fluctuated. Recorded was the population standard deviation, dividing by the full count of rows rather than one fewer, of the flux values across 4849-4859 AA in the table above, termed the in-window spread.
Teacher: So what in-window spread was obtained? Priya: 0.48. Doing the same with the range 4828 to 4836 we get 0.31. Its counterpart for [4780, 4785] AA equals 0.42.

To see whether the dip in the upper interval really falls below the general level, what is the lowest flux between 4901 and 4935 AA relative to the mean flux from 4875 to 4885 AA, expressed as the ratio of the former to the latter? 0.641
